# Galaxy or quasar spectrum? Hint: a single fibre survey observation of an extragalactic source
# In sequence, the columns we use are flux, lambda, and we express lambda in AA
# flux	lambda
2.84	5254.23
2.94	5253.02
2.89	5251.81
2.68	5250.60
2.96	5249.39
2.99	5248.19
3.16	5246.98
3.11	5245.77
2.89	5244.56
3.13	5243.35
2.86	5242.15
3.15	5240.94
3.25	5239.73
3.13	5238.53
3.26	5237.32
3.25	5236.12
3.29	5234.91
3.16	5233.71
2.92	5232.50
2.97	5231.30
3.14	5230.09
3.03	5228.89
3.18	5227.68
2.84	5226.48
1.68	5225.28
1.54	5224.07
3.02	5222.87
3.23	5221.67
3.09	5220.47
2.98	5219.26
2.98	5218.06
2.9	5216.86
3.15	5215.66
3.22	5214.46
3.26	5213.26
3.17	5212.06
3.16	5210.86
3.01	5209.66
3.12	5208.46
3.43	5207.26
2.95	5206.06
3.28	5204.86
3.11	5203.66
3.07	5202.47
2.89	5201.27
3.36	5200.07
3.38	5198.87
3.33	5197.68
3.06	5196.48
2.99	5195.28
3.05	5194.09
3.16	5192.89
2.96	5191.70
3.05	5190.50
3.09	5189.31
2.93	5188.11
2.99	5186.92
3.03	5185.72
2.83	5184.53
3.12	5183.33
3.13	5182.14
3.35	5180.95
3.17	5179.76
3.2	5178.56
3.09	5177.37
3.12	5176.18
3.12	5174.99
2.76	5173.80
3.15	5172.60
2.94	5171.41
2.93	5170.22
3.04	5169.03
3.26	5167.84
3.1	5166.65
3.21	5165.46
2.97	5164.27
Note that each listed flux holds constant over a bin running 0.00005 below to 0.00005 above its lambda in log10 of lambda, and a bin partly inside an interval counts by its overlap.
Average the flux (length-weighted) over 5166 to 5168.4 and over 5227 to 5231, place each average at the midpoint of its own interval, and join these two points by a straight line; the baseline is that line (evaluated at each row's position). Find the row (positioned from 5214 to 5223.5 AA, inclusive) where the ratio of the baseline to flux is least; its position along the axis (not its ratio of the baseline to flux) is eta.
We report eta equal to 5221.67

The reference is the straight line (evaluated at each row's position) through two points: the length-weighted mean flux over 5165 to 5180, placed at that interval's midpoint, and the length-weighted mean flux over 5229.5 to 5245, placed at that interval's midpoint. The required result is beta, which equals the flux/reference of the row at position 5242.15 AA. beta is 0.92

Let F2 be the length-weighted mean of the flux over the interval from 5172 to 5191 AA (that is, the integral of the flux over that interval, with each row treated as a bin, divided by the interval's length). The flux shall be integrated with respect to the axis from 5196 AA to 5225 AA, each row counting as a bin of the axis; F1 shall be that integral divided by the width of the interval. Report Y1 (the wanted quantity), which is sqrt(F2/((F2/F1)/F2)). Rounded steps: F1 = 3.05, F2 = 3.07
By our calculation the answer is 3.06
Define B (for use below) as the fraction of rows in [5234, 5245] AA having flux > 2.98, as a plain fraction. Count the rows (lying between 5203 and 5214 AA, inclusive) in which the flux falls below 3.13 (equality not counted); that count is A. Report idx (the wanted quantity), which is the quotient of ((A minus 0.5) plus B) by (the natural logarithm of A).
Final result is 3.1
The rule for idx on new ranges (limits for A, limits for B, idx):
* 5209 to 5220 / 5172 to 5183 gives 3.2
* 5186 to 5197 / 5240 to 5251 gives 3.9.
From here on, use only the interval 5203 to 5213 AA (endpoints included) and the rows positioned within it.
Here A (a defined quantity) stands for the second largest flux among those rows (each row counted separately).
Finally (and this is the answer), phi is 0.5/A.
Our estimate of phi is 0.152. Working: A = 3.28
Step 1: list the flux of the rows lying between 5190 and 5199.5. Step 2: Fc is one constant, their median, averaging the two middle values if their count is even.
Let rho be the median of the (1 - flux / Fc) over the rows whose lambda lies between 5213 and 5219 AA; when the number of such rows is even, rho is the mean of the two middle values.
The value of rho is -0.031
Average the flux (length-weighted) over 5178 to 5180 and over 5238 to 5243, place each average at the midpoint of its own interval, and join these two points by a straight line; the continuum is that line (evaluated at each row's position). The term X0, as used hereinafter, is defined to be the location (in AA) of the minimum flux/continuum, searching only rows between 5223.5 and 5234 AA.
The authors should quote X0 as 5224.07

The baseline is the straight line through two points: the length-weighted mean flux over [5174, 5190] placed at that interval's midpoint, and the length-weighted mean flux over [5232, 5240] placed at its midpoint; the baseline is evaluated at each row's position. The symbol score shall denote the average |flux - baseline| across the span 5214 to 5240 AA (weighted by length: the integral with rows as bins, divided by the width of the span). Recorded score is 0.2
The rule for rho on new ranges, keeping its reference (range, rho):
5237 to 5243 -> -0.031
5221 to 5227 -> 0.070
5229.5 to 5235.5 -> -0.028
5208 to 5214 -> -0.034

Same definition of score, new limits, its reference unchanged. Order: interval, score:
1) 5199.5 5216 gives 0.1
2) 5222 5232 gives 0.5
